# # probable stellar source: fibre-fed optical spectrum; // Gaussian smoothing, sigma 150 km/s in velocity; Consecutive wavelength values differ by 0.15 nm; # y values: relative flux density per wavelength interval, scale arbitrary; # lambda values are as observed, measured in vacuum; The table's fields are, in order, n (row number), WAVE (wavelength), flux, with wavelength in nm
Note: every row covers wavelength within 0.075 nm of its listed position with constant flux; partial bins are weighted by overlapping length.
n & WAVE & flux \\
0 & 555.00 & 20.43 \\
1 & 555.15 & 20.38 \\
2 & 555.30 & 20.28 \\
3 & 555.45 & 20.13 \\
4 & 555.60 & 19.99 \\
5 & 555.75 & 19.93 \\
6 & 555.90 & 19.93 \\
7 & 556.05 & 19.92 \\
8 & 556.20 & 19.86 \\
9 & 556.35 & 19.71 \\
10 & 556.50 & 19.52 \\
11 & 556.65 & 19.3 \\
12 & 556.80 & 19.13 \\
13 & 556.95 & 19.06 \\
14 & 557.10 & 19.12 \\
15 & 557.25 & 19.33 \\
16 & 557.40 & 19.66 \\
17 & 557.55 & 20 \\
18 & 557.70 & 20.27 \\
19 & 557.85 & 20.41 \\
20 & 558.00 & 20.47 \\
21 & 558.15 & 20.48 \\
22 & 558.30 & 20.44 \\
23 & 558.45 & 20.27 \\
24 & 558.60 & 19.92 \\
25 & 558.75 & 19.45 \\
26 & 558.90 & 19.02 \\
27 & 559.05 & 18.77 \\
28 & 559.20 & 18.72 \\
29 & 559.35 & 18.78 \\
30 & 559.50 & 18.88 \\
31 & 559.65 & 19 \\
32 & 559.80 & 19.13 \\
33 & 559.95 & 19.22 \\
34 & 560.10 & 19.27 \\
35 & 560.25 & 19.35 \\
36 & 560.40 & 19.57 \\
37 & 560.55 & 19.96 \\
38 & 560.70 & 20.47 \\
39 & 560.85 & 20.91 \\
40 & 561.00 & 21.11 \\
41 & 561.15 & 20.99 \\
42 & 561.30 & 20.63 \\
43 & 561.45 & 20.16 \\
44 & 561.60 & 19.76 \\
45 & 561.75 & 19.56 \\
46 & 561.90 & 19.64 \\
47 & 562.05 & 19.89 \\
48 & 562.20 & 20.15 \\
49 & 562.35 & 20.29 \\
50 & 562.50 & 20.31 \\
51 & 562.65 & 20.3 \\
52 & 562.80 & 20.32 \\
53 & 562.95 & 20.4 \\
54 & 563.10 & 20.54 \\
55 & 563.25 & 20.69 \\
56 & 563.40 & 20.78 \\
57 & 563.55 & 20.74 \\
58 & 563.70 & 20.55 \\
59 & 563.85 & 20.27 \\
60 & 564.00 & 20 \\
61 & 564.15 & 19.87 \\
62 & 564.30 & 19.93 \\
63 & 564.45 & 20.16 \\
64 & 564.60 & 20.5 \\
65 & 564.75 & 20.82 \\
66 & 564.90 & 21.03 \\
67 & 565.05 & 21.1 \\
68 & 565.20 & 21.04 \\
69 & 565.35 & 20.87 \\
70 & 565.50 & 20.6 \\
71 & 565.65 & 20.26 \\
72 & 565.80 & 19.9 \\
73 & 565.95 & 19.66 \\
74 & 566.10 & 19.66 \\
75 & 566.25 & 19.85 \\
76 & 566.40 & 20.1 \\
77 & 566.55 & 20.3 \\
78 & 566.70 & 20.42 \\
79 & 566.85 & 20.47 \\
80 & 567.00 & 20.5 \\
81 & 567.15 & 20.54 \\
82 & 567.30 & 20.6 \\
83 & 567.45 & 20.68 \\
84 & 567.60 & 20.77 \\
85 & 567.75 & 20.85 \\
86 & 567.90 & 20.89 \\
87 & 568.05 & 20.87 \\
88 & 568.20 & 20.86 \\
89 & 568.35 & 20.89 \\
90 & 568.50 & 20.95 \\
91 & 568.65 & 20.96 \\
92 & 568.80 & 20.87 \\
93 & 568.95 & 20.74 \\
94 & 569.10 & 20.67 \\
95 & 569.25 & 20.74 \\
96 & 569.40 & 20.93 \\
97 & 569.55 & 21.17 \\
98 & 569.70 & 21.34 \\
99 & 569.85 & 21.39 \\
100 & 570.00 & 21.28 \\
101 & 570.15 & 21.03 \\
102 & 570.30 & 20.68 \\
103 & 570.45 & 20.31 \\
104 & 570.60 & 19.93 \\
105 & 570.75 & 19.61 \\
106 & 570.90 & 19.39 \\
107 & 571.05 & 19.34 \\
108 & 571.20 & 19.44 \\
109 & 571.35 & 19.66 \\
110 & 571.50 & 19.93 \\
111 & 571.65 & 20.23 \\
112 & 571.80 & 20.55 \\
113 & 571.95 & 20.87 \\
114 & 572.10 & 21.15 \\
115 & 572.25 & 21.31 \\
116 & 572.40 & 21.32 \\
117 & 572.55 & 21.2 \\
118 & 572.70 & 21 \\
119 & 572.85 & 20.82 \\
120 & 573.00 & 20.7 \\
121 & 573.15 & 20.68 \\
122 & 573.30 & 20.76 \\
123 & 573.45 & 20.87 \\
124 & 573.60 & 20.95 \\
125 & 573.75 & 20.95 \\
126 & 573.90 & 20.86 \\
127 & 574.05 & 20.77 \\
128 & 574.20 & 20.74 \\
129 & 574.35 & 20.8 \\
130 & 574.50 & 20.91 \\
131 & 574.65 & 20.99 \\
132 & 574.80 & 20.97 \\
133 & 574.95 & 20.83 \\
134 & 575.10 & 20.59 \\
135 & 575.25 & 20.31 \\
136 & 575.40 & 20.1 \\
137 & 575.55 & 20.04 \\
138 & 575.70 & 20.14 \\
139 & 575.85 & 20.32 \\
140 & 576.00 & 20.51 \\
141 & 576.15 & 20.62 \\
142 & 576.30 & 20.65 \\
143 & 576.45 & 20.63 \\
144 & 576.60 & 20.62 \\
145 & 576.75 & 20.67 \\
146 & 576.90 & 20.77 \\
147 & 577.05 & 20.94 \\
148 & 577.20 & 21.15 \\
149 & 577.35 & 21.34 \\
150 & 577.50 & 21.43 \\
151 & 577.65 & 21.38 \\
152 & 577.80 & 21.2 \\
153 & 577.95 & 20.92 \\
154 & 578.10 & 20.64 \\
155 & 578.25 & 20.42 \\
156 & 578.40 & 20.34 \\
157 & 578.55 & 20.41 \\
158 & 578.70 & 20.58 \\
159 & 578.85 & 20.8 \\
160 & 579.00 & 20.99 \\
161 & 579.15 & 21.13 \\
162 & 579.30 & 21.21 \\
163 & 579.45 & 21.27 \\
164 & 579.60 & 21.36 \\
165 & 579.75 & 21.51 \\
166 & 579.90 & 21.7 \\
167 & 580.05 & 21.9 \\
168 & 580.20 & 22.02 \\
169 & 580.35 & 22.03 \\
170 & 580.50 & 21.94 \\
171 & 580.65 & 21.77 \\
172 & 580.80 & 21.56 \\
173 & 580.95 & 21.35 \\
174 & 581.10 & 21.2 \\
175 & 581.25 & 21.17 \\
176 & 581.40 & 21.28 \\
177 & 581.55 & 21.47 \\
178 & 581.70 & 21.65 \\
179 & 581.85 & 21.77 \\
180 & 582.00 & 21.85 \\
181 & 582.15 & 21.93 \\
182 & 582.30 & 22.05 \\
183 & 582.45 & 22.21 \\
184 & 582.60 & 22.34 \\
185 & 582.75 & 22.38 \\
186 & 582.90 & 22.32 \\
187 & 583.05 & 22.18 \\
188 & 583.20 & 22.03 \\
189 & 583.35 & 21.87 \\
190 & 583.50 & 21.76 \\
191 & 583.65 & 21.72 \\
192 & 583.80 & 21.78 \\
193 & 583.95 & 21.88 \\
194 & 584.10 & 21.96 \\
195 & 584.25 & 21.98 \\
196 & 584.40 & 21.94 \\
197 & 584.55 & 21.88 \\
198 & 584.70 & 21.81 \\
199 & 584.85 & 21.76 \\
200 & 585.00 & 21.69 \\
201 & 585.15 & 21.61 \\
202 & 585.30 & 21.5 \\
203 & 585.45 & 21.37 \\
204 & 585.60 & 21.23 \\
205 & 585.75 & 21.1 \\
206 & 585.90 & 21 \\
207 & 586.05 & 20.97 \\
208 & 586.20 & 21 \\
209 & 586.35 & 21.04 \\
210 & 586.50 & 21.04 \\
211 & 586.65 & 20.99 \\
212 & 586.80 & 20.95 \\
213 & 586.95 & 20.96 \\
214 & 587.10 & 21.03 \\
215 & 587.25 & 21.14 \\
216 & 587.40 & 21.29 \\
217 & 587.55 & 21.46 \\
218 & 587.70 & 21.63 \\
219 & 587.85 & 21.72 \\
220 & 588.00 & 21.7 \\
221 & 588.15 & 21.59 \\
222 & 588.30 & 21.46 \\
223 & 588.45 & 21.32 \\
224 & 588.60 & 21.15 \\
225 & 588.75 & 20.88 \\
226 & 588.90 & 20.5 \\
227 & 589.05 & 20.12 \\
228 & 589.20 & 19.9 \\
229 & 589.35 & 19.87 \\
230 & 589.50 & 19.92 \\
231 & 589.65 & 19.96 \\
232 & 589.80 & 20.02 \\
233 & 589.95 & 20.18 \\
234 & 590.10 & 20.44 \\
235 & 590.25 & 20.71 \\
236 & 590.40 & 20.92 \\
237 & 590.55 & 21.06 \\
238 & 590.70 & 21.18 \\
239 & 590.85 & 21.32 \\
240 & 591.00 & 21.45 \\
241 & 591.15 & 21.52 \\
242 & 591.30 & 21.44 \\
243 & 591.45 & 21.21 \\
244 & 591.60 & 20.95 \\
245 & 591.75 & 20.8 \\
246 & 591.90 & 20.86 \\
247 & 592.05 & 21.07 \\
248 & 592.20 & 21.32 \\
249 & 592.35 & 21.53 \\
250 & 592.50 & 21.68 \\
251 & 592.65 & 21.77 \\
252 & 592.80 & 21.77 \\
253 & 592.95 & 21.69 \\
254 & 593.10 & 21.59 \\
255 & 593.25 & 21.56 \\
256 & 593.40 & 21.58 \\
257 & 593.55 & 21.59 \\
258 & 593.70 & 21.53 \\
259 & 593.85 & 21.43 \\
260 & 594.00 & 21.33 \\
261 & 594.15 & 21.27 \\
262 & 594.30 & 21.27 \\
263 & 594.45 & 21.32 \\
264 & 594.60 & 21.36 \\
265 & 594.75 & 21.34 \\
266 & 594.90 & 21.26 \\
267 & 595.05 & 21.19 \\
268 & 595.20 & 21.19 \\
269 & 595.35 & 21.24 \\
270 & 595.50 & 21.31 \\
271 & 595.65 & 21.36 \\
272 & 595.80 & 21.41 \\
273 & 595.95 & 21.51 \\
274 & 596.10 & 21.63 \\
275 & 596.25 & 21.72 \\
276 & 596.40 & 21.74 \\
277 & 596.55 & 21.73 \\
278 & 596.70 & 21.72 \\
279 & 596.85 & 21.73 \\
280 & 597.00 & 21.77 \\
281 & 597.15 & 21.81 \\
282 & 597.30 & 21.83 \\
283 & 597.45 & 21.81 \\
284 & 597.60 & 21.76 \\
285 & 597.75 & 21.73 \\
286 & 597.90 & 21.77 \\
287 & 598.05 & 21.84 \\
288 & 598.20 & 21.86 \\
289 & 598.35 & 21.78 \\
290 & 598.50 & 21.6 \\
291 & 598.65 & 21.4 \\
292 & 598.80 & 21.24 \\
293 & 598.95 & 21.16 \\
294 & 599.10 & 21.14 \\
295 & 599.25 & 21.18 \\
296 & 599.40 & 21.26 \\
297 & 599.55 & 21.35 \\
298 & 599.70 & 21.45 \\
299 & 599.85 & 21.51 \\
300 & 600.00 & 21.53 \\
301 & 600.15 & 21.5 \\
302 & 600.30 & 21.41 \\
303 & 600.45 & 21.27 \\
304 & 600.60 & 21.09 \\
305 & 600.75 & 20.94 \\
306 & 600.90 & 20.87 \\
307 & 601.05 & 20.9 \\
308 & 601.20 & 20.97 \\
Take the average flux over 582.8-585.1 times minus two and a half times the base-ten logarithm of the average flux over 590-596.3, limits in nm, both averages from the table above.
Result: -72.8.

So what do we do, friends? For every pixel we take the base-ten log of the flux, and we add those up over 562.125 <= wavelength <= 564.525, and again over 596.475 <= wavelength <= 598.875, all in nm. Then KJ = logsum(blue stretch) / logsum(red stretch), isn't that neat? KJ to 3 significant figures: 0.979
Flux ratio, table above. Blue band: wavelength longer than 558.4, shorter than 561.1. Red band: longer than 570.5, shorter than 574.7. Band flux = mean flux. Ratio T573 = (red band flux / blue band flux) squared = 1.11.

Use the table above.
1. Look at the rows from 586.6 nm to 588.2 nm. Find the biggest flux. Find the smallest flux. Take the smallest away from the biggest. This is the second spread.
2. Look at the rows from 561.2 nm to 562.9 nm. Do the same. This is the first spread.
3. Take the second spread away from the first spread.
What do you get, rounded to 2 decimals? 0.30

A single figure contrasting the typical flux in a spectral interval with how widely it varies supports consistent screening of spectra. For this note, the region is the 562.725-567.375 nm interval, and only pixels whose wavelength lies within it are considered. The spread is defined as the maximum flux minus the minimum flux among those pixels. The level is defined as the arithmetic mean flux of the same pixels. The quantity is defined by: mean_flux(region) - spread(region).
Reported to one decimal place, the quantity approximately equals 19.0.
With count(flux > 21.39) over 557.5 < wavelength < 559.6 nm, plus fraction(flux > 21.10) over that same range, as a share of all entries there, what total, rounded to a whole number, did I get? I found 0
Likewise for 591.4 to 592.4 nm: 1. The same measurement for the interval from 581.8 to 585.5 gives 25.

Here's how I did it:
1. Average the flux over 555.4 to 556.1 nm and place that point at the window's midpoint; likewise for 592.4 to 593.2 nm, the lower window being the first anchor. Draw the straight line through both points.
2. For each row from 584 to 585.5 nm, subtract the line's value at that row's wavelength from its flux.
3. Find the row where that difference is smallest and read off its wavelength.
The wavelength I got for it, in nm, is 585.45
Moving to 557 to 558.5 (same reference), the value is 557.10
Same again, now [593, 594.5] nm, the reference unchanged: 594.30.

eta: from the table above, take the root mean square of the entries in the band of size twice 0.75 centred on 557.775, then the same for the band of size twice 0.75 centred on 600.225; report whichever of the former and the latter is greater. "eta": 21.3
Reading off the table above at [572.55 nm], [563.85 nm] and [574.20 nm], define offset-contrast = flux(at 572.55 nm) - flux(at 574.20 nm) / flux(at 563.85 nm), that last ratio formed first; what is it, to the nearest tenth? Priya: 20.2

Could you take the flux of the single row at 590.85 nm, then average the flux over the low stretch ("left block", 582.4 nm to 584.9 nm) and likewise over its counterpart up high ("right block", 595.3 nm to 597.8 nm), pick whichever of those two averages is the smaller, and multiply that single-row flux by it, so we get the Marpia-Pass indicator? 461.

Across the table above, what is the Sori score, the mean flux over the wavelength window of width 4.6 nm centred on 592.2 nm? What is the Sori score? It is 21.27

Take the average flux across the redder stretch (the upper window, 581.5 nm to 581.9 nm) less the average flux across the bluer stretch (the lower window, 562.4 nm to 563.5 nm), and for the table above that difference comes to 1.15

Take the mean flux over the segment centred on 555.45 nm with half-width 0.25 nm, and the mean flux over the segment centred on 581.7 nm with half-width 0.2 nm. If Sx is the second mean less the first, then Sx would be 1.5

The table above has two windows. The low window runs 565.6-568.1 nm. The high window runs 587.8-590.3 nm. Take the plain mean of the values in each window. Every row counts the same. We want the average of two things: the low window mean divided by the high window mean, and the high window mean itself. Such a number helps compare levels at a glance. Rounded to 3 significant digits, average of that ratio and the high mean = 10.8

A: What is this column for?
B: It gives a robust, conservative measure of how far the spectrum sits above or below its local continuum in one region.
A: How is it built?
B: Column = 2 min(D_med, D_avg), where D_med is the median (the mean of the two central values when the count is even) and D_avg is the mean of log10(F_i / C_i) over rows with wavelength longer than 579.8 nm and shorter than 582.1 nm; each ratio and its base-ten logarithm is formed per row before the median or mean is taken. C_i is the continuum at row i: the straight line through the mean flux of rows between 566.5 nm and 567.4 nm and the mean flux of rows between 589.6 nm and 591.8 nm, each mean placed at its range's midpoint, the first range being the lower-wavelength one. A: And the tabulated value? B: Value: 0.038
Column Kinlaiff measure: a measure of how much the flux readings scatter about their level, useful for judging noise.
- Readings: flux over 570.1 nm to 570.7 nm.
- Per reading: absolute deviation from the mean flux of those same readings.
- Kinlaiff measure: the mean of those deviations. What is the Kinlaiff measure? 0.37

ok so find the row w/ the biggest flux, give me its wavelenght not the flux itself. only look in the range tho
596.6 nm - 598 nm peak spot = 597.30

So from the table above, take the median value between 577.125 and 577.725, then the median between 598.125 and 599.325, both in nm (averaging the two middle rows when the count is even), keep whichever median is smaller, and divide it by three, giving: 7.11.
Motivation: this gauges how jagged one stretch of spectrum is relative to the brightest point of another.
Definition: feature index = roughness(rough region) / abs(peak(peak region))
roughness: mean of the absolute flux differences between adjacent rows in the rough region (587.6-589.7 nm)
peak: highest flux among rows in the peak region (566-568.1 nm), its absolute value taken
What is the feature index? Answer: 0.0075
